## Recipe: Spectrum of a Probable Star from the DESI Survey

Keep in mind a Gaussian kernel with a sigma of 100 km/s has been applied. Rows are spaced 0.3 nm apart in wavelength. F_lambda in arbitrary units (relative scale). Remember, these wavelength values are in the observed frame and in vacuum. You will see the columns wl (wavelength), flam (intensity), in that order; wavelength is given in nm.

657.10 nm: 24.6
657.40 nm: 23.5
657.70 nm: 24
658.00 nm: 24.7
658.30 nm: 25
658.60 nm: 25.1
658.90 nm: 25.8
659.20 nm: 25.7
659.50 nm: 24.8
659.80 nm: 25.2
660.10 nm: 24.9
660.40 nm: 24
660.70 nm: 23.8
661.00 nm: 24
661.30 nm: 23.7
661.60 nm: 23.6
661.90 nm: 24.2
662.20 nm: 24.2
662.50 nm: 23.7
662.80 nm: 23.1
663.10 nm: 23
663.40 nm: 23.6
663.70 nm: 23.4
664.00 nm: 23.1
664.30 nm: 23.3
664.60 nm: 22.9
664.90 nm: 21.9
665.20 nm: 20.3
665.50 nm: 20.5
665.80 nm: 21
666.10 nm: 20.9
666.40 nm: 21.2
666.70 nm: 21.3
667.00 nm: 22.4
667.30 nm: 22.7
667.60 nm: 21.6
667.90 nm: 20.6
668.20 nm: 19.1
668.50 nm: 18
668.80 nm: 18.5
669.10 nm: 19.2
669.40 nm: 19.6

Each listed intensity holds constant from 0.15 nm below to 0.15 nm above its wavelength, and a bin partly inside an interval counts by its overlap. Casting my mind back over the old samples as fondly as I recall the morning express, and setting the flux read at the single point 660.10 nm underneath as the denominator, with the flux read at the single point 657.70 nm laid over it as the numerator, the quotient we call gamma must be 0.96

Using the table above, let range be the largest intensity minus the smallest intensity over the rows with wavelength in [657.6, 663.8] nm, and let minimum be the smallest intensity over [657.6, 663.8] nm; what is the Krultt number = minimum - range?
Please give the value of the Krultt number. 20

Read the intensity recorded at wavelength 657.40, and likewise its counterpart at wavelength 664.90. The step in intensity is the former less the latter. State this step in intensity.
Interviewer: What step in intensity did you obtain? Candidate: 2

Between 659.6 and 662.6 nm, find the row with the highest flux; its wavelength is 659.80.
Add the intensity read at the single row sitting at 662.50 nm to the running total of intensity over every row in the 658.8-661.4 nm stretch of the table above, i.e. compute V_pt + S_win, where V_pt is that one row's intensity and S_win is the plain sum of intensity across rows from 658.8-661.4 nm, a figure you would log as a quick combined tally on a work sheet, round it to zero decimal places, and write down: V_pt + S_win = 246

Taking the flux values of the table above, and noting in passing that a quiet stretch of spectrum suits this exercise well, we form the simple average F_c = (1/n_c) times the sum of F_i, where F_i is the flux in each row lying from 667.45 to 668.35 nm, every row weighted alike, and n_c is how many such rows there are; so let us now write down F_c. 20.4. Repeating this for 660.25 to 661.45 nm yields 23.9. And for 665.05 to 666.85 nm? 20.9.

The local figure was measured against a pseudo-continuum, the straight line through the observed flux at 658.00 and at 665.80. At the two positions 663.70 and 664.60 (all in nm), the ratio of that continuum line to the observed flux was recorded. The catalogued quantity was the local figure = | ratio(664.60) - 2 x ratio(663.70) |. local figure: 0.94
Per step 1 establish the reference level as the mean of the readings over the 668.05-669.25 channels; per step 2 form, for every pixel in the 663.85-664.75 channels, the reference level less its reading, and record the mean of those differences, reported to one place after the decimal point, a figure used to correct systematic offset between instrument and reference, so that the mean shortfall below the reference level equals -4.4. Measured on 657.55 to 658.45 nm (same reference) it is -5.9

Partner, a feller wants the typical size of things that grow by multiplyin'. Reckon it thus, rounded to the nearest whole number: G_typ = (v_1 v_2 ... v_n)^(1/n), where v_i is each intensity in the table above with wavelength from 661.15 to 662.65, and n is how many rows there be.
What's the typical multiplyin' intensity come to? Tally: 24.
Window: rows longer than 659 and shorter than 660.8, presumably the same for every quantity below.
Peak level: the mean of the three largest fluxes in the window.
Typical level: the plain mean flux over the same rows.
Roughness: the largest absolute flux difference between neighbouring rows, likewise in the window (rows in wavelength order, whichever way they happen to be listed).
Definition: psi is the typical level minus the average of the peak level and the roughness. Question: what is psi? 11.7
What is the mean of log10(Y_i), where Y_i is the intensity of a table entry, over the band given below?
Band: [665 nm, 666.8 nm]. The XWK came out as 1.32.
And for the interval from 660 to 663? 1.38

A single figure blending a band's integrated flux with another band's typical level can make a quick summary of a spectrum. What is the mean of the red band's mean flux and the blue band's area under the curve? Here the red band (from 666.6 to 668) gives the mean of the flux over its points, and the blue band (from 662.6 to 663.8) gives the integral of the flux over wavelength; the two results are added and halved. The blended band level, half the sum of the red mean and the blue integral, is 25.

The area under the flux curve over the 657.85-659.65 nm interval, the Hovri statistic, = 45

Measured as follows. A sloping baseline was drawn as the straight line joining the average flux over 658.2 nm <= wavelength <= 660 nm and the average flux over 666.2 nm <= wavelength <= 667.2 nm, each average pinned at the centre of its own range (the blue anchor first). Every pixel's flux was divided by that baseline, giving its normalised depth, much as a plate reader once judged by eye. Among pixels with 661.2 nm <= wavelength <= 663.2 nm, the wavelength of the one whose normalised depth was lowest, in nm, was 661.30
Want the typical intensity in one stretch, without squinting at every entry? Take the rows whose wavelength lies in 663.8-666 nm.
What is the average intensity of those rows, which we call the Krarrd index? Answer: 22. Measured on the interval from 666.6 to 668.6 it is 21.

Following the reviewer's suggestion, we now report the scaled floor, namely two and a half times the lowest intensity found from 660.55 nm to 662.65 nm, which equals 59.0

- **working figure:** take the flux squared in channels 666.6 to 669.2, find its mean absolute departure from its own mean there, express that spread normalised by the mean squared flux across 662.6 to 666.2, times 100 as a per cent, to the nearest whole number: 12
